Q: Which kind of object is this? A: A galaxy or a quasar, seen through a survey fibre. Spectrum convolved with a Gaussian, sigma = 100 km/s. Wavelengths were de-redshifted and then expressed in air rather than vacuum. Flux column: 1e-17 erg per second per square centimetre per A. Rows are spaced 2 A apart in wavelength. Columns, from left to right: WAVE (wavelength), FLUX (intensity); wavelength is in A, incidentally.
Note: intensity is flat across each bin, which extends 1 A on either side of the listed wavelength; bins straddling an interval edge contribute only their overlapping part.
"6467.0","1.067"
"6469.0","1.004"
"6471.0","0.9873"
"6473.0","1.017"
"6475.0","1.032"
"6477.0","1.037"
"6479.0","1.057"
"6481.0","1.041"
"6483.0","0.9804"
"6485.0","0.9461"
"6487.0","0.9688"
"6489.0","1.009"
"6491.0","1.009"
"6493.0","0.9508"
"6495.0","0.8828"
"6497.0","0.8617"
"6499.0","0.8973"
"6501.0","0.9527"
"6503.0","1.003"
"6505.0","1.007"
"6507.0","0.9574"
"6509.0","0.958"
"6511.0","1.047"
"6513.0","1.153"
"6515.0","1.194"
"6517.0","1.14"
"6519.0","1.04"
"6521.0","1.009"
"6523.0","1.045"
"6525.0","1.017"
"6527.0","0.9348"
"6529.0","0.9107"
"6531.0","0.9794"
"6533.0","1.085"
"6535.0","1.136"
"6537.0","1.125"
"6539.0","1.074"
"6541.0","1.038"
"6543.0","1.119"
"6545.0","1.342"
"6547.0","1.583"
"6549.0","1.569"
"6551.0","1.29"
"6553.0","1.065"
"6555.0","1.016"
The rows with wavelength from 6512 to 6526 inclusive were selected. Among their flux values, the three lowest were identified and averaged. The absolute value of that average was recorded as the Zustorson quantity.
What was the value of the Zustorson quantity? 1.02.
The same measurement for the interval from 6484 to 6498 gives 0.90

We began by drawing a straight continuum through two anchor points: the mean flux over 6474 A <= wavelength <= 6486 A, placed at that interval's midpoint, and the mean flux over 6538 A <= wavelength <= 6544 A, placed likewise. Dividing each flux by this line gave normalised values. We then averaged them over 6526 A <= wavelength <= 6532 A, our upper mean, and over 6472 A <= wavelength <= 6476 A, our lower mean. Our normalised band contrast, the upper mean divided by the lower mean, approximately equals 0.87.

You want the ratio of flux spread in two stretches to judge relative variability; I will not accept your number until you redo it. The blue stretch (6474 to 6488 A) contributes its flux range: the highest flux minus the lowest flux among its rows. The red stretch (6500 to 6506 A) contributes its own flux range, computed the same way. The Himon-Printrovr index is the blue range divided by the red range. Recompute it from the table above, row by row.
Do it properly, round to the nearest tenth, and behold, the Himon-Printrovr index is 2.0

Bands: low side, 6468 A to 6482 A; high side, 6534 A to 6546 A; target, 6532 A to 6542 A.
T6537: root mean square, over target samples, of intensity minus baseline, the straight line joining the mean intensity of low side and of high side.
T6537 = 0.057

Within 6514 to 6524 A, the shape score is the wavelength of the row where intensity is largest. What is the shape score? 6515.0 A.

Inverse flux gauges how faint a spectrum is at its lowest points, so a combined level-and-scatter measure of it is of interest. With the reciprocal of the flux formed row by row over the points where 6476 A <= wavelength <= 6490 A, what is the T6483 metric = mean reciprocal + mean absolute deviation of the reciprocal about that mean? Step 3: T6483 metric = 1.03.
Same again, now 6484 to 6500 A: 1.12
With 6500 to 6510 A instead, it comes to 1.05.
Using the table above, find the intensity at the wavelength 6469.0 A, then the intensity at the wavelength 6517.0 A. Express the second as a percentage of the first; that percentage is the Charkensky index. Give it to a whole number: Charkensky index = 114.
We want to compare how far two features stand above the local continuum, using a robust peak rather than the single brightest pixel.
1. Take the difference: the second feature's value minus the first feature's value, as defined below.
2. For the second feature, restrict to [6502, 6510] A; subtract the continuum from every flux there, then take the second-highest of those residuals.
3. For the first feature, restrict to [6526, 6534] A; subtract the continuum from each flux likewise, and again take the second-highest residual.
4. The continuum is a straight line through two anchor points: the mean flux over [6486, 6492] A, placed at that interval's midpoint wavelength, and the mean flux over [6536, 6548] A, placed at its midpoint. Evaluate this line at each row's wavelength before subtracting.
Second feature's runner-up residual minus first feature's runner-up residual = 0.13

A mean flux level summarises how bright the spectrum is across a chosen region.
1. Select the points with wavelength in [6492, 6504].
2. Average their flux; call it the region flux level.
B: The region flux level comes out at 0.92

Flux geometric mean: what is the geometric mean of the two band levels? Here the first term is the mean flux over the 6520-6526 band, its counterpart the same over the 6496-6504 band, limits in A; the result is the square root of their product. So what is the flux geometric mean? 0.98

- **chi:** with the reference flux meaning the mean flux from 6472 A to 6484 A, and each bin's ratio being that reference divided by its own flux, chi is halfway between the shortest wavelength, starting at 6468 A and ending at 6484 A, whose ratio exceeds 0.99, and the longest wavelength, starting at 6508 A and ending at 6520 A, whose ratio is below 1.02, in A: 6494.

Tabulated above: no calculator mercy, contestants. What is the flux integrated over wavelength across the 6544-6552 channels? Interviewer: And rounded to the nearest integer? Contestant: 12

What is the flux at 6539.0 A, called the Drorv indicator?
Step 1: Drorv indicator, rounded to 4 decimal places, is 1.0740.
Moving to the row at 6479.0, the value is 1.0570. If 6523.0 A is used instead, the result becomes 1.0450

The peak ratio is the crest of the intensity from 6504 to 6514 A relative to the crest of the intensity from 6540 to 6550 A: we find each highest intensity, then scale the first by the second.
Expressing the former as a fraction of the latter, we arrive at 0.73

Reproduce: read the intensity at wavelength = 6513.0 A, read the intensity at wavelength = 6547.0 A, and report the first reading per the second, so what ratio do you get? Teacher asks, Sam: 0.73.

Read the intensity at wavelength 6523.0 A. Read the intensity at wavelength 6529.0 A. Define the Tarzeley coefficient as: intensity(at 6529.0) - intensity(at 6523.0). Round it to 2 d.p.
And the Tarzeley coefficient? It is -0.13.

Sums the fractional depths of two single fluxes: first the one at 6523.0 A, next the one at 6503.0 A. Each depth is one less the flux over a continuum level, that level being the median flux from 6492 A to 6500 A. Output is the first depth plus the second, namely -0.30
